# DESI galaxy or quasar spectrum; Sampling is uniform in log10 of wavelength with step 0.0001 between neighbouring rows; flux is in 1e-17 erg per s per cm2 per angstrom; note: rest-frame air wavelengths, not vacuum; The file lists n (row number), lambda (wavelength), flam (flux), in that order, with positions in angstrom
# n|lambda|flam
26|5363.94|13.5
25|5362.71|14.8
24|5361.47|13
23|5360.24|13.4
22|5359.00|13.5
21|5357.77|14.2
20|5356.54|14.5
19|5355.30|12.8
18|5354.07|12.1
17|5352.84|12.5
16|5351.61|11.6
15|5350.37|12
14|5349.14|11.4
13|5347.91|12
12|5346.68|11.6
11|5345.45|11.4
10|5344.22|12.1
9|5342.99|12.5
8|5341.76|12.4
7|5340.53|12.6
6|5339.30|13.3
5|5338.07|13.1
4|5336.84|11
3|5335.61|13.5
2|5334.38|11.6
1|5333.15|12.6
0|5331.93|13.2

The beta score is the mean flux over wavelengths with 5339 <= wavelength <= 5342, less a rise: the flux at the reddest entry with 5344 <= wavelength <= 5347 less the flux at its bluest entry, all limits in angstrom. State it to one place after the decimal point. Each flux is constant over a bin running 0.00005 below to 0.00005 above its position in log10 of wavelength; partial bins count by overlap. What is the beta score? 13.3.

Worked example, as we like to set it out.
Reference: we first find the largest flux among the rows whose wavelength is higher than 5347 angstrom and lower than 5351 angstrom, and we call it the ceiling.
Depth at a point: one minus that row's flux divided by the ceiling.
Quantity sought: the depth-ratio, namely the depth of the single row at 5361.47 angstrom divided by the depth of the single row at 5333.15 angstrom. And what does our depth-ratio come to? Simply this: 1.7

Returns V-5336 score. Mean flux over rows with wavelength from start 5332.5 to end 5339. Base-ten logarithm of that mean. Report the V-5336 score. 1.09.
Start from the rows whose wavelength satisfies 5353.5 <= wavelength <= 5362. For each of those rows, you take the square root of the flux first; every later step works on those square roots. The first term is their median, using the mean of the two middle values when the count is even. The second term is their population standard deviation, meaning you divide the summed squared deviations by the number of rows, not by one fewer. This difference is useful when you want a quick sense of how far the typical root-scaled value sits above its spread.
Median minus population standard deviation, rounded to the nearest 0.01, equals 3.56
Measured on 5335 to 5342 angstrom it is 3.47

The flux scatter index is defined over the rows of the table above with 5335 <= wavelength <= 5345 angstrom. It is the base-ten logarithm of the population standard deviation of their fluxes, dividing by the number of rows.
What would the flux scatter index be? -0.13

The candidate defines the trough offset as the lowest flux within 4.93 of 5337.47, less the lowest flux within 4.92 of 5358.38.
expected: -1.1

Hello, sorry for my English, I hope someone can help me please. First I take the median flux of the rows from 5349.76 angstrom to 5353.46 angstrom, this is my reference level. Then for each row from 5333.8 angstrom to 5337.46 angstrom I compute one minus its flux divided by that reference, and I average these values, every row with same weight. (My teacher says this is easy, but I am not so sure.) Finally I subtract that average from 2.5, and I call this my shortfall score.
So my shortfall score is 2.50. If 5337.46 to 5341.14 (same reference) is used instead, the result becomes 2.58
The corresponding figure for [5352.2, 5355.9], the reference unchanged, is 2.54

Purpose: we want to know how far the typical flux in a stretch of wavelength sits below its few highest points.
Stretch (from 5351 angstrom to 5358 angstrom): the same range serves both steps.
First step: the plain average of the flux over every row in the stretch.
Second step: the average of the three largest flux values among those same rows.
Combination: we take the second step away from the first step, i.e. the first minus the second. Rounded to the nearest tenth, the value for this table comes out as -0.9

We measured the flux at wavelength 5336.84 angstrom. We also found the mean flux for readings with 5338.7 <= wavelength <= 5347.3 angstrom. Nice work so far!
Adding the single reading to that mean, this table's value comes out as 23.3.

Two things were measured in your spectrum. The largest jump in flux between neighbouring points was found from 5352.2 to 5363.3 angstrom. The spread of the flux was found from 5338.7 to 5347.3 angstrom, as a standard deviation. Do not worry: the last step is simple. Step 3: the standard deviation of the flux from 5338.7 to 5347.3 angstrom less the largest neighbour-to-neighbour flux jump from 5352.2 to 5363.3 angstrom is -1.2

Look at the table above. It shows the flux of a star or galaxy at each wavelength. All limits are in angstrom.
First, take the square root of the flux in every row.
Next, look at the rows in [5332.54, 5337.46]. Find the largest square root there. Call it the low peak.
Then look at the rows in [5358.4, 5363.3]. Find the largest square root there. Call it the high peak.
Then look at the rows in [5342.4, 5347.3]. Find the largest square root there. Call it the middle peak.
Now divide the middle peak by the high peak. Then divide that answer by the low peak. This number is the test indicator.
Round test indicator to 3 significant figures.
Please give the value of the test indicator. 0.250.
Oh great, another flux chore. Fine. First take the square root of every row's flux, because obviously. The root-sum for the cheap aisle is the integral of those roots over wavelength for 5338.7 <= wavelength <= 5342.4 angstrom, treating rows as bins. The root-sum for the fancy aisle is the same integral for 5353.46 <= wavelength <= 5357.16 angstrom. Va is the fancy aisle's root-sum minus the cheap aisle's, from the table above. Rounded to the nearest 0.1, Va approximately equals 0.2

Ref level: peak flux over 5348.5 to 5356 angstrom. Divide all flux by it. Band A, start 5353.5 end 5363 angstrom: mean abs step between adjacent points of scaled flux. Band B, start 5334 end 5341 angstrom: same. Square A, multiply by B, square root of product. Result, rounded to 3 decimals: 0.022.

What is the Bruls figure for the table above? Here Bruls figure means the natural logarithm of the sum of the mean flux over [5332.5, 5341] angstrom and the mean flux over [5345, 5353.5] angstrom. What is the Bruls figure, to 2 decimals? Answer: 3.19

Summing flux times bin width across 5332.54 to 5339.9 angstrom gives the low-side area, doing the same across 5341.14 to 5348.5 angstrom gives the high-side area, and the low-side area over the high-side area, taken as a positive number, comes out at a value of 1.04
